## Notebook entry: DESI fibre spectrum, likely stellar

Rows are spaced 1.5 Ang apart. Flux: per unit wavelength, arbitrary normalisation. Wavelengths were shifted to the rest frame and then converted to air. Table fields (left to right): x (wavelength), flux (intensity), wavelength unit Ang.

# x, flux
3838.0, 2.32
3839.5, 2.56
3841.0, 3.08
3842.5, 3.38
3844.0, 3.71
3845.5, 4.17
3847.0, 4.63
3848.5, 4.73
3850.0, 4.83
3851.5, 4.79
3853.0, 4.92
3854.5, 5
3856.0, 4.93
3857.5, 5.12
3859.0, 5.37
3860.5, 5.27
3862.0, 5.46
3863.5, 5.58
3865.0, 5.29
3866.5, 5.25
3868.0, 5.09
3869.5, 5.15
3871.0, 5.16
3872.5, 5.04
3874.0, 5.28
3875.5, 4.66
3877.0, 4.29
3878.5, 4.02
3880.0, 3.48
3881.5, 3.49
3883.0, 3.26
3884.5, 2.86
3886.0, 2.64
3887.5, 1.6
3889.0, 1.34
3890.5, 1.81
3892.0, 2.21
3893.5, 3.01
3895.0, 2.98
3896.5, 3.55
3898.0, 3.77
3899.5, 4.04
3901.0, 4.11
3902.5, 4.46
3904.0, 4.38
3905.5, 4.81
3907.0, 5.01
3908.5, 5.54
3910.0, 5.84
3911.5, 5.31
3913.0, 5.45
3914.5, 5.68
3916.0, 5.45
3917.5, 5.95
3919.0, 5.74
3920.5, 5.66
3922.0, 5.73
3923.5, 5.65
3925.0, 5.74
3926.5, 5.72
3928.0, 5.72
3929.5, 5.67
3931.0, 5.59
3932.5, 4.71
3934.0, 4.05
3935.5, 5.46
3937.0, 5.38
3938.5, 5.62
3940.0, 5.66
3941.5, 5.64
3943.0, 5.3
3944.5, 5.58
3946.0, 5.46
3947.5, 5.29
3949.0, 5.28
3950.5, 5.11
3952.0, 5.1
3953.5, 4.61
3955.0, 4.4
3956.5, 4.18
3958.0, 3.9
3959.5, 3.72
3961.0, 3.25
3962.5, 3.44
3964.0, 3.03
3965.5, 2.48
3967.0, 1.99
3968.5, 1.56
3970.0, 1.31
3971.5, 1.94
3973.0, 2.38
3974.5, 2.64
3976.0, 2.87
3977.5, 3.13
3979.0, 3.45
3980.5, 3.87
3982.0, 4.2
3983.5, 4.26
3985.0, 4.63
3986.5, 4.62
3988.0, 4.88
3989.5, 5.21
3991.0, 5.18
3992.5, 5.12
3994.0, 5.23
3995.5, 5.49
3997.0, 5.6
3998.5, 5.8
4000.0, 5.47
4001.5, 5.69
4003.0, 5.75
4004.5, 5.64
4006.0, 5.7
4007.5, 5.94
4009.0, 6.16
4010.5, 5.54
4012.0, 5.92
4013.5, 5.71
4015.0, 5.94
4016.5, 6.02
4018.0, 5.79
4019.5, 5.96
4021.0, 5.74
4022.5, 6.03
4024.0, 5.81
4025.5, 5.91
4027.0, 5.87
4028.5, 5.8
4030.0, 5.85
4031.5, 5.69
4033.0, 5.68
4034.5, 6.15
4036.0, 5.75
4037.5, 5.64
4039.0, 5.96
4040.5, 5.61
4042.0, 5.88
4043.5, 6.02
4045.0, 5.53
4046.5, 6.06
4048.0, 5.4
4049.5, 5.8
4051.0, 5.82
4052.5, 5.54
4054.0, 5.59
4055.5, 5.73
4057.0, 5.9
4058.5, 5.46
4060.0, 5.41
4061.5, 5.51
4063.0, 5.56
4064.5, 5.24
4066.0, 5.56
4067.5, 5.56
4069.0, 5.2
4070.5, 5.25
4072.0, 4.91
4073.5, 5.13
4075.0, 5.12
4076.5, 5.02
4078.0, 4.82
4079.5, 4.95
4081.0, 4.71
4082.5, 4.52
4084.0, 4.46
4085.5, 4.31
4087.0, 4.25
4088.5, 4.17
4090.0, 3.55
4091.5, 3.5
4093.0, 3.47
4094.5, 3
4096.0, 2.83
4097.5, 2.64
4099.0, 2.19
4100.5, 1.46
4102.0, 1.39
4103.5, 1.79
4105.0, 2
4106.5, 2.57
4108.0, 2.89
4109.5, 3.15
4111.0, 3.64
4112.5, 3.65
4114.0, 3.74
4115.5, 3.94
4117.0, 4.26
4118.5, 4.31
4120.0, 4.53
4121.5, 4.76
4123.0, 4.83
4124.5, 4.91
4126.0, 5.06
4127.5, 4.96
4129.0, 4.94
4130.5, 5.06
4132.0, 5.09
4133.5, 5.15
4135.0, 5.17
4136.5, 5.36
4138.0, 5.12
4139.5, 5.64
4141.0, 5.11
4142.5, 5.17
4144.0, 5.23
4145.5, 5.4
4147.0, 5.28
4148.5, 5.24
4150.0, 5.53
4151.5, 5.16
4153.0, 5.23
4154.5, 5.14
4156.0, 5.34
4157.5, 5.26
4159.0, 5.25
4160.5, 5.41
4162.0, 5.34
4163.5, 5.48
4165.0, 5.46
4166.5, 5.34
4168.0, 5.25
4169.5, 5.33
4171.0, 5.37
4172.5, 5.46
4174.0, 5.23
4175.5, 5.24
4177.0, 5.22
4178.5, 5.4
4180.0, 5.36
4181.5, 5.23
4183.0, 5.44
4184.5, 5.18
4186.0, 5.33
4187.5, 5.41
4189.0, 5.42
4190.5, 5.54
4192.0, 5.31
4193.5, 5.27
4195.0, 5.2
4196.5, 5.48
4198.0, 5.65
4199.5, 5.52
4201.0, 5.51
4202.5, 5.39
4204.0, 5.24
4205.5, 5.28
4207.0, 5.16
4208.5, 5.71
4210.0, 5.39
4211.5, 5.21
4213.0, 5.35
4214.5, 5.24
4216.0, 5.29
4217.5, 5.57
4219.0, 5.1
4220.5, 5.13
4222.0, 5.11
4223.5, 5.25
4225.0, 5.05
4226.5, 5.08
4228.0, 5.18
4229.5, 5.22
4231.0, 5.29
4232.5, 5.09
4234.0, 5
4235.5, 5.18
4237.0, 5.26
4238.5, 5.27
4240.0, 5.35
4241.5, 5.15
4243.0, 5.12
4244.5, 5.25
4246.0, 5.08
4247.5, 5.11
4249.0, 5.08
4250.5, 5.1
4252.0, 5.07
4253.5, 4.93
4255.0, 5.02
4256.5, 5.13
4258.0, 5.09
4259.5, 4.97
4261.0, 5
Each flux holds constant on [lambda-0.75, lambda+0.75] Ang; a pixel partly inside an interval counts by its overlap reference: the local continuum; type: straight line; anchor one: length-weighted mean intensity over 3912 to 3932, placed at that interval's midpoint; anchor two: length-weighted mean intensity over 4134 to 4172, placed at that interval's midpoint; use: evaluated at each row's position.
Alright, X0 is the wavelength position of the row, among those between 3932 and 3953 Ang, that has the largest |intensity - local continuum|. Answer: 3934.0 Ang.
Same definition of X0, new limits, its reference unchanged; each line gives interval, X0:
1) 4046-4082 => 4081.0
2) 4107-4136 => 4108.0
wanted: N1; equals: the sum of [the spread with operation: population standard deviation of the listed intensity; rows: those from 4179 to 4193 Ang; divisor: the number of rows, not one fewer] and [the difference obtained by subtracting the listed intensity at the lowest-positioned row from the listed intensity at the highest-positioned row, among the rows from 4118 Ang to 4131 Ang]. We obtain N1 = 0.9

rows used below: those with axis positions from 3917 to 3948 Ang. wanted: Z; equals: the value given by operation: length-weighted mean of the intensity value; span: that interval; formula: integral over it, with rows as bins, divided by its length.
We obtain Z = 5.49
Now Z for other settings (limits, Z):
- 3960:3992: 3.37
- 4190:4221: 5.36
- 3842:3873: 4.91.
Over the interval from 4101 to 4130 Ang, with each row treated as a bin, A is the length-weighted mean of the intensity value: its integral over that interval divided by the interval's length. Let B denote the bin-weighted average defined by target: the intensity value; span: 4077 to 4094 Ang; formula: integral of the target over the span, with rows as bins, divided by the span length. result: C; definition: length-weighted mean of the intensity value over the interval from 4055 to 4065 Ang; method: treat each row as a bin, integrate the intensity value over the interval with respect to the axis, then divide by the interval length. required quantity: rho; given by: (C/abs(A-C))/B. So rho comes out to 0.7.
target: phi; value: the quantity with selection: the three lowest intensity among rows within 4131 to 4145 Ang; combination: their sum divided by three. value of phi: 5.11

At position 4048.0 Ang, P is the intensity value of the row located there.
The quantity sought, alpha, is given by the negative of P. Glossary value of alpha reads -5.4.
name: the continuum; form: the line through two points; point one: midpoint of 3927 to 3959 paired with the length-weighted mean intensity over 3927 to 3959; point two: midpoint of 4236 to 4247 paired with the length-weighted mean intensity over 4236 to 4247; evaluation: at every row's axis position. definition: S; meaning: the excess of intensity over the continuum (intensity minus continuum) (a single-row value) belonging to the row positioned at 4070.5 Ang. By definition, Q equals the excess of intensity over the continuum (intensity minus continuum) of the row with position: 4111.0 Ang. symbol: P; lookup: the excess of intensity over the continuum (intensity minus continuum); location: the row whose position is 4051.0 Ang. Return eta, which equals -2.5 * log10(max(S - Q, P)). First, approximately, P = 0.67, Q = -1.53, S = 0.09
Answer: -0.5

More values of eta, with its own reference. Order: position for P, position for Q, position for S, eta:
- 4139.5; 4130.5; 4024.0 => 0.3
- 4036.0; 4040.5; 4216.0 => 0.6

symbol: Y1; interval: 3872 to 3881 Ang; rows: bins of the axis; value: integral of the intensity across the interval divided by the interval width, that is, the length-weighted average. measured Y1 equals 4.42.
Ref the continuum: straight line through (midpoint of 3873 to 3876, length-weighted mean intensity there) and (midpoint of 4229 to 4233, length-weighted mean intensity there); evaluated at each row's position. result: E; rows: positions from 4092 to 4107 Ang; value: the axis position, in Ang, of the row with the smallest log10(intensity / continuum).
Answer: 4102.0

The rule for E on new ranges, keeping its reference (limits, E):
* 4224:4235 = 4234.0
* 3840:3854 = 3841.0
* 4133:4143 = 4141.0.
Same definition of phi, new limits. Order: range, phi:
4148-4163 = 5.18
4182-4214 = 5.18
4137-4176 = 5.12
